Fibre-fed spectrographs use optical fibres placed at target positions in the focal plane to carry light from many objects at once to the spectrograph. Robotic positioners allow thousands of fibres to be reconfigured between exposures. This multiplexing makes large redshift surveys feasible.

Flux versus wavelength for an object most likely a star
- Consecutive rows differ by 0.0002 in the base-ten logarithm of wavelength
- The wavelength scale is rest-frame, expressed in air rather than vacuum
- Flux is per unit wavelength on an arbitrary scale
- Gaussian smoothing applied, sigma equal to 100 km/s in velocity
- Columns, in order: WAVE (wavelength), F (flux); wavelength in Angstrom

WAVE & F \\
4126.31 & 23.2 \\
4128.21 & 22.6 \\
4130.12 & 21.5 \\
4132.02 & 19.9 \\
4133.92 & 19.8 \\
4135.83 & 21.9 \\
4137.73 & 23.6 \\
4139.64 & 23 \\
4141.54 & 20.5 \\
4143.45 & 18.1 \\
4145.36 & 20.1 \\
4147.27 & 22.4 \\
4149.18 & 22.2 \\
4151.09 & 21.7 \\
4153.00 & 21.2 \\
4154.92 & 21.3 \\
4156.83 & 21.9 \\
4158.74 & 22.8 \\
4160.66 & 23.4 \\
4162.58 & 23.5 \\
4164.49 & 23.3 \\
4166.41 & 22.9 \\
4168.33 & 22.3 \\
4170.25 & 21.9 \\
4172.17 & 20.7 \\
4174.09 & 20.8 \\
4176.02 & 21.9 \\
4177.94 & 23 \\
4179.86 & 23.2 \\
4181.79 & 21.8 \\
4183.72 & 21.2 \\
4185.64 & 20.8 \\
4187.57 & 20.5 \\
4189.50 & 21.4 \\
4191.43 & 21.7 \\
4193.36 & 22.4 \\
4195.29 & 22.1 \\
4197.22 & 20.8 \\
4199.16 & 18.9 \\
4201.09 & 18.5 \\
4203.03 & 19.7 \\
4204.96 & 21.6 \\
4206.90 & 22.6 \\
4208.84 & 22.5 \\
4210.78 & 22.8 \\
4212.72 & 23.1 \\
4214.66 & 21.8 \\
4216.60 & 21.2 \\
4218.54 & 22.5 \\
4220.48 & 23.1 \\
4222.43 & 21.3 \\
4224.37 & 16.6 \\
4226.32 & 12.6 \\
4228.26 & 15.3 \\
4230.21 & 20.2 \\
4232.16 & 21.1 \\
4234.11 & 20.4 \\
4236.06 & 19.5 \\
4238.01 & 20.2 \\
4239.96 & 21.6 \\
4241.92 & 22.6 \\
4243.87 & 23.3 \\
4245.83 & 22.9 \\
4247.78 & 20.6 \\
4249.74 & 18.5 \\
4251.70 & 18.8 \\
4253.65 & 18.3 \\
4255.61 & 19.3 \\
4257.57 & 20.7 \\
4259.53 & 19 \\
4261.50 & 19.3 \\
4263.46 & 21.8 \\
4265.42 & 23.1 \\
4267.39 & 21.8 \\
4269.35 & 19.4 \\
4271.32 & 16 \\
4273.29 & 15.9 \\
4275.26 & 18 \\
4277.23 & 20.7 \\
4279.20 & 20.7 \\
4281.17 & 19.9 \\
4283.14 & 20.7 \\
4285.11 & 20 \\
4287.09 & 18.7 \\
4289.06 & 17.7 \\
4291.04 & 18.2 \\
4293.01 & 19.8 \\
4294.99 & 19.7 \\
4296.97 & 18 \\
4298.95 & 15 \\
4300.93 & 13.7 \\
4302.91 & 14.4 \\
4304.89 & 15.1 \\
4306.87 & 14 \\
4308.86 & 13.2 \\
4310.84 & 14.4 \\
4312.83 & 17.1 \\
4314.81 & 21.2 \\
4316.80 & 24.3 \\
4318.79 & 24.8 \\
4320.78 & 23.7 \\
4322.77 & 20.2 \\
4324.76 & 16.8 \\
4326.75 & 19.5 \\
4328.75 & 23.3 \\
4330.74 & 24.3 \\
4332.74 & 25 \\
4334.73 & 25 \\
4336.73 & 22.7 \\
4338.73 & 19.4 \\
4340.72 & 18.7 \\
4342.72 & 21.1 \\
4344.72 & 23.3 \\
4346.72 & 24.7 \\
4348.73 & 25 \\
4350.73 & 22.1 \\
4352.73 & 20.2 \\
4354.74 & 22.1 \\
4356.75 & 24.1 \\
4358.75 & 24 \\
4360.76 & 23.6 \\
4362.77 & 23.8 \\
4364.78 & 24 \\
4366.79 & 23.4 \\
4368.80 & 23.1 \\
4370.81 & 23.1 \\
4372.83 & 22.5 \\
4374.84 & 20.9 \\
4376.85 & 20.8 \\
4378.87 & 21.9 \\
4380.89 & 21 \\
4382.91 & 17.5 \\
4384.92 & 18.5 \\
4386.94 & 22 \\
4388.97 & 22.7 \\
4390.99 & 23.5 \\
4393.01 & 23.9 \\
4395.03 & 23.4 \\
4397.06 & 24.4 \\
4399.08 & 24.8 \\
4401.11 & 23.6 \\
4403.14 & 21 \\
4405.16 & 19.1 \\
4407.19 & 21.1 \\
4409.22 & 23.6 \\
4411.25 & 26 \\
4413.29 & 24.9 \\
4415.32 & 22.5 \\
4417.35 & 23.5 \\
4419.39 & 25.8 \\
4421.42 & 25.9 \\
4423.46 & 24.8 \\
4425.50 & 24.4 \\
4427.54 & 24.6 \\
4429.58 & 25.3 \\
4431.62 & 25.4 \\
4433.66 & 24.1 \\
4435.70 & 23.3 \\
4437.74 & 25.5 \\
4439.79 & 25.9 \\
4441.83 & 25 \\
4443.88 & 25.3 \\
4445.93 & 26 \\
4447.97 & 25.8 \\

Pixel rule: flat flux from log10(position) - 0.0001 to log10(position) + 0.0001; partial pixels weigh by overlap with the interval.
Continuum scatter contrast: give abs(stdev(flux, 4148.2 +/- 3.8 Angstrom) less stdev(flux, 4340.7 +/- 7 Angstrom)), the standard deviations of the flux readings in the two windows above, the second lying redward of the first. 1.4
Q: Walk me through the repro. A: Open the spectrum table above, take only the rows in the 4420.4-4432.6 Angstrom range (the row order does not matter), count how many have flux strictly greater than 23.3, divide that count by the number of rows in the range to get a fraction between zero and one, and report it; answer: 1.0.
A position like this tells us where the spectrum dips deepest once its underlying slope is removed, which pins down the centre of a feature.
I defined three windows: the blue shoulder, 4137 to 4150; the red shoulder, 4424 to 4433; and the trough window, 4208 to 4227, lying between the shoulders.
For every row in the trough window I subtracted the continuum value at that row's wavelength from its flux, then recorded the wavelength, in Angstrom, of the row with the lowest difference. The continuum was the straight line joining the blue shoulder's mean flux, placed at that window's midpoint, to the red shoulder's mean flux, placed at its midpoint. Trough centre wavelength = 4226.32 Angstrom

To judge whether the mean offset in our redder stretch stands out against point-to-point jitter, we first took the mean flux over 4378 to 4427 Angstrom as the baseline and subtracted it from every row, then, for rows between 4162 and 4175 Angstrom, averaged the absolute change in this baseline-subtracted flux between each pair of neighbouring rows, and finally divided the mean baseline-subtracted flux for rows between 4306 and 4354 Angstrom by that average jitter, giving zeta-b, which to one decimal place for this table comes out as -3.9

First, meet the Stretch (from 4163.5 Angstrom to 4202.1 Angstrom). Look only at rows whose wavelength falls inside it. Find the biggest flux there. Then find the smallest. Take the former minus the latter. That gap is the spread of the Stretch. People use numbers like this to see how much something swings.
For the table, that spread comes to 4.8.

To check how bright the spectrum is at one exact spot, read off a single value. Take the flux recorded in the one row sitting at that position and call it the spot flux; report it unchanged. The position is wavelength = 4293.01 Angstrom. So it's 19.8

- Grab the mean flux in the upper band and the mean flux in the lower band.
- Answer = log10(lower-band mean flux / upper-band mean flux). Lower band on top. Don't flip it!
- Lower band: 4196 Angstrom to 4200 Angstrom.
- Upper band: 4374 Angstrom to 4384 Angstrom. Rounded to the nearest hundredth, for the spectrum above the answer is -0.01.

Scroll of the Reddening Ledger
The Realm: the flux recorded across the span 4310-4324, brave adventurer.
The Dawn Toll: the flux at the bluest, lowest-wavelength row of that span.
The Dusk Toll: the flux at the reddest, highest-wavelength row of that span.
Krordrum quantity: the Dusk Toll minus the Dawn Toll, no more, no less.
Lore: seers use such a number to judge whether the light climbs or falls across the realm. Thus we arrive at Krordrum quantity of 5.8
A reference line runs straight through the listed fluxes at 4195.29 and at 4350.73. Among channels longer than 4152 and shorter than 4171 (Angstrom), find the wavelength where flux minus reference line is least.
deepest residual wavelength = 4153.00 Angstrom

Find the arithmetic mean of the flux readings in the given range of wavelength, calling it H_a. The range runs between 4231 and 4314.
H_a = 18.9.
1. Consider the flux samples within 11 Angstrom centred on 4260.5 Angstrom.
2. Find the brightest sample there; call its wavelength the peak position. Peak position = 4265.42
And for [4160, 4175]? 4162.58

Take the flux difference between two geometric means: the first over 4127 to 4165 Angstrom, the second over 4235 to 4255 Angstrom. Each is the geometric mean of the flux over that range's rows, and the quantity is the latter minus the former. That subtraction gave -1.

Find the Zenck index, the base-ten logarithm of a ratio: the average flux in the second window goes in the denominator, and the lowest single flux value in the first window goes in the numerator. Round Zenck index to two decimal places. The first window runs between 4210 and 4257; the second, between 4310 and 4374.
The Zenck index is -0.25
